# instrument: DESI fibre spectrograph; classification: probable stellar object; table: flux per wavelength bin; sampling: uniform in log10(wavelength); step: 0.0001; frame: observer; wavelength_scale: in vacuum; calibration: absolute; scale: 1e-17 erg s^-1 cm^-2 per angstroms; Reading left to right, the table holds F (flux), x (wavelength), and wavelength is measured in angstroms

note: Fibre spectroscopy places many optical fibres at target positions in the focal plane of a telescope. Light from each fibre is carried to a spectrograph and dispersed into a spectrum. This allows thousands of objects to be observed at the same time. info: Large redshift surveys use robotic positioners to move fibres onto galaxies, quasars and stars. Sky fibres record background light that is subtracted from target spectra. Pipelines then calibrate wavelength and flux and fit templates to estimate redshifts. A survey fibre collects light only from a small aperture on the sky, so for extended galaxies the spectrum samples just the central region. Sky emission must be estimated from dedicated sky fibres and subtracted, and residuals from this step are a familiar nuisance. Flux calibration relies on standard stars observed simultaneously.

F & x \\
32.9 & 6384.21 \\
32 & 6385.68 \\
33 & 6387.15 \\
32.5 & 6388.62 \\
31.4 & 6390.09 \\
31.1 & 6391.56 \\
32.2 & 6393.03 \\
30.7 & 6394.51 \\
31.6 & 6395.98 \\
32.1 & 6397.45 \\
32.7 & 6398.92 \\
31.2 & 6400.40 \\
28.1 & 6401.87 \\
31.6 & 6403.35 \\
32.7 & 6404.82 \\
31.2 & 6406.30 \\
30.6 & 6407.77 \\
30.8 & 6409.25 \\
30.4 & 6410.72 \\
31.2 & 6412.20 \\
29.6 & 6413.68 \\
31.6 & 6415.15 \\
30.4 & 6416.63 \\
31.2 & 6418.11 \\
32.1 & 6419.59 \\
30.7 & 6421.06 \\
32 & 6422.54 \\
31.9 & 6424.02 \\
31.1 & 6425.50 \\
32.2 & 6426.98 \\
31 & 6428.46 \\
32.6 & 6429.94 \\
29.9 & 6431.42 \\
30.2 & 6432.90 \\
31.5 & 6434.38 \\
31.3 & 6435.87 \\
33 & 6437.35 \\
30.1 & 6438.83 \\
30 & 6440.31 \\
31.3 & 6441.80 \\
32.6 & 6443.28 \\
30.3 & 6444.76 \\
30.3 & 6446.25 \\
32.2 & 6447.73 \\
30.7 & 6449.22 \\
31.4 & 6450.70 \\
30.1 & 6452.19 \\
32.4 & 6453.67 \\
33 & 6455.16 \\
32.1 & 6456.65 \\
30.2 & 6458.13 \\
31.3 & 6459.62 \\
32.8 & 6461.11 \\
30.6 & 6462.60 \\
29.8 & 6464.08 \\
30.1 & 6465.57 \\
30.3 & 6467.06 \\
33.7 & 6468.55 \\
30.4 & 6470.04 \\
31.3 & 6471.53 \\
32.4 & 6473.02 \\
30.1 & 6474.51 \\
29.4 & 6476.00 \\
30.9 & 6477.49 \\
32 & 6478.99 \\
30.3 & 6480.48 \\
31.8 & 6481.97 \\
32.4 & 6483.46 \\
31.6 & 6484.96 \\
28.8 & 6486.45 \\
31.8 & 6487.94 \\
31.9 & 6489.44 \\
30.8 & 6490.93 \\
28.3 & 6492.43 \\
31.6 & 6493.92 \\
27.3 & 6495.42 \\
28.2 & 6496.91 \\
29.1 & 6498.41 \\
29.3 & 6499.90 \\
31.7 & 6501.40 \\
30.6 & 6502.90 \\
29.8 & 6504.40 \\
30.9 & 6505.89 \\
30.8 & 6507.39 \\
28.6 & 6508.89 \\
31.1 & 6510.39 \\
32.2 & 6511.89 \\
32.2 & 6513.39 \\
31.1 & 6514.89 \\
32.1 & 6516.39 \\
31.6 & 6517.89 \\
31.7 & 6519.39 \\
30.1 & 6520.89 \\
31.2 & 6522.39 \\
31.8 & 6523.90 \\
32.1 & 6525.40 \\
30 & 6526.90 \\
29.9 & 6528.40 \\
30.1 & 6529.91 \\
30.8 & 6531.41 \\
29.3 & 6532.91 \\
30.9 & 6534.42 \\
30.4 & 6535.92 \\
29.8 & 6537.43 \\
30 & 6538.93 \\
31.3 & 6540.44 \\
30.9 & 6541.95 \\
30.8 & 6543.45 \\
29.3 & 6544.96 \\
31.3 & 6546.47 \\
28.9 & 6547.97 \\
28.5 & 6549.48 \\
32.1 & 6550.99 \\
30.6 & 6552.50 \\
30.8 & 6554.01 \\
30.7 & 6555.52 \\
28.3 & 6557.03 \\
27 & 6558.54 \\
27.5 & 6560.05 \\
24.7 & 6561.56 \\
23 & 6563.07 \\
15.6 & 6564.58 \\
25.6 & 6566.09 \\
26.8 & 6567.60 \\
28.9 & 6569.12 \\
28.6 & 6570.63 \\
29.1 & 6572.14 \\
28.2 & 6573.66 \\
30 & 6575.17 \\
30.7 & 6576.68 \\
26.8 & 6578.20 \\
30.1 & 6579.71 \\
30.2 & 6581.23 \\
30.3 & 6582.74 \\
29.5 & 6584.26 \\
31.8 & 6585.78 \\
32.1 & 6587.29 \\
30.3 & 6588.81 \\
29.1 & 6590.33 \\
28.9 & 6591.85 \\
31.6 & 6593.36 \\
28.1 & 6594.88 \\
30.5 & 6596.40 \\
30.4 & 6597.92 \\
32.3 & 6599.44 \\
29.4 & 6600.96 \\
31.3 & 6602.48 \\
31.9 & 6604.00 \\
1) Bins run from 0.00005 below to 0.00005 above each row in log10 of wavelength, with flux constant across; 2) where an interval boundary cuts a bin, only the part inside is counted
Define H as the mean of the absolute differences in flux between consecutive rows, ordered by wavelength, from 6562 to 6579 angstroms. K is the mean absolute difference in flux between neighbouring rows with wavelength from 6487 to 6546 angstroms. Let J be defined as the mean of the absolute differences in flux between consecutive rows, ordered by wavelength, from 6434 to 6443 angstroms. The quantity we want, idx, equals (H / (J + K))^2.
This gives 1.52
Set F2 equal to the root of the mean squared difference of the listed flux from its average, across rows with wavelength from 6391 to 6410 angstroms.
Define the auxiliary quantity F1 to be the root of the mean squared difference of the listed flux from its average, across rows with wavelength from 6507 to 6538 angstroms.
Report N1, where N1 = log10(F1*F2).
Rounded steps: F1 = 0.99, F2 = 1.14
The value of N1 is 0.05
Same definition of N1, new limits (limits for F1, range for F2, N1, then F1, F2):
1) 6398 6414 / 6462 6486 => 0.15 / 1.25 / 1.13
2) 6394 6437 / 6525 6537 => -0.11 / 0.98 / 0.79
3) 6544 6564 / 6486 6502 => 0.61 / 2.54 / 1.62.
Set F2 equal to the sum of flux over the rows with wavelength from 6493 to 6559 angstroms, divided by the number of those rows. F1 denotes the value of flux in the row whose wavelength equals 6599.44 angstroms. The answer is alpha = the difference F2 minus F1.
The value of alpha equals -1.9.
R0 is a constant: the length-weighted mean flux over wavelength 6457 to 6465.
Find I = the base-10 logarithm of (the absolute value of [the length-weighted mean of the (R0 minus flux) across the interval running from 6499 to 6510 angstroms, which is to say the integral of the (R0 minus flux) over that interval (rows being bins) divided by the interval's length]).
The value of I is -0.13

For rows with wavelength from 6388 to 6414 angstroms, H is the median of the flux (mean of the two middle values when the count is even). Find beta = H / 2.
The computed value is 15.6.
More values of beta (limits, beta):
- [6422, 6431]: 16.0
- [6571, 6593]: 15.0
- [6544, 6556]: 15.3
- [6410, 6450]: 15.6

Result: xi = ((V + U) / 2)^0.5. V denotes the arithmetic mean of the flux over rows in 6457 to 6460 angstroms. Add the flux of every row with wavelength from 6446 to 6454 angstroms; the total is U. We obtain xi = 10.4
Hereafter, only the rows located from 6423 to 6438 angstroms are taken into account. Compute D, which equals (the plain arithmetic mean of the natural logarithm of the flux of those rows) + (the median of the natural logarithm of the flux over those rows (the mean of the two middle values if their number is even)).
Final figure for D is 6.90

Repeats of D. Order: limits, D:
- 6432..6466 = 6.88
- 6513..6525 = 6.90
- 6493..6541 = 6.85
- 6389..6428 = 6.88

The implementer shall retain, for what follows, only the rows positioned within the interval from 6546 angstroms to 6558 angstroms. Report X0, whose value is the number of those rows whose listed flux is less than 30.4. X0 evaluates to 3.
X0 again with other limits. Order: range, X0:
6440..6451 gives 3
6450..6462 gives 2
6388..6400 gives 0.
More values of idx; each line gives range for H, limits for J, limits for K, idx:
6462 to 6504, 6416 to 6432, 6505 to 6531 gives 0.57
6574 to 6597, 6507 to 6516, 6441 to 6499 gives 0.32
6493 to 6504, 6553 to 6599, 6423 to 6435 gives 0.26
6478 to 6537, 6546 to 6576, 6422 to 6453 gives 0.14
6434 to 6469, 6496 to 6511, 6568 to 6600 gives 0.24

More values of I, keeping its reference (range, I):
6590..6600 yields -0.06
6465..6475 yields -0.64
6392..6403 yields -0.63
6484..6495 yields -0.41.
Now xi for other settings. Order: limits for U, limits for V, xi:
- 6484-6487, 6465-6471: 6.8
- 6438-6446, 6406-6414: 9.6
